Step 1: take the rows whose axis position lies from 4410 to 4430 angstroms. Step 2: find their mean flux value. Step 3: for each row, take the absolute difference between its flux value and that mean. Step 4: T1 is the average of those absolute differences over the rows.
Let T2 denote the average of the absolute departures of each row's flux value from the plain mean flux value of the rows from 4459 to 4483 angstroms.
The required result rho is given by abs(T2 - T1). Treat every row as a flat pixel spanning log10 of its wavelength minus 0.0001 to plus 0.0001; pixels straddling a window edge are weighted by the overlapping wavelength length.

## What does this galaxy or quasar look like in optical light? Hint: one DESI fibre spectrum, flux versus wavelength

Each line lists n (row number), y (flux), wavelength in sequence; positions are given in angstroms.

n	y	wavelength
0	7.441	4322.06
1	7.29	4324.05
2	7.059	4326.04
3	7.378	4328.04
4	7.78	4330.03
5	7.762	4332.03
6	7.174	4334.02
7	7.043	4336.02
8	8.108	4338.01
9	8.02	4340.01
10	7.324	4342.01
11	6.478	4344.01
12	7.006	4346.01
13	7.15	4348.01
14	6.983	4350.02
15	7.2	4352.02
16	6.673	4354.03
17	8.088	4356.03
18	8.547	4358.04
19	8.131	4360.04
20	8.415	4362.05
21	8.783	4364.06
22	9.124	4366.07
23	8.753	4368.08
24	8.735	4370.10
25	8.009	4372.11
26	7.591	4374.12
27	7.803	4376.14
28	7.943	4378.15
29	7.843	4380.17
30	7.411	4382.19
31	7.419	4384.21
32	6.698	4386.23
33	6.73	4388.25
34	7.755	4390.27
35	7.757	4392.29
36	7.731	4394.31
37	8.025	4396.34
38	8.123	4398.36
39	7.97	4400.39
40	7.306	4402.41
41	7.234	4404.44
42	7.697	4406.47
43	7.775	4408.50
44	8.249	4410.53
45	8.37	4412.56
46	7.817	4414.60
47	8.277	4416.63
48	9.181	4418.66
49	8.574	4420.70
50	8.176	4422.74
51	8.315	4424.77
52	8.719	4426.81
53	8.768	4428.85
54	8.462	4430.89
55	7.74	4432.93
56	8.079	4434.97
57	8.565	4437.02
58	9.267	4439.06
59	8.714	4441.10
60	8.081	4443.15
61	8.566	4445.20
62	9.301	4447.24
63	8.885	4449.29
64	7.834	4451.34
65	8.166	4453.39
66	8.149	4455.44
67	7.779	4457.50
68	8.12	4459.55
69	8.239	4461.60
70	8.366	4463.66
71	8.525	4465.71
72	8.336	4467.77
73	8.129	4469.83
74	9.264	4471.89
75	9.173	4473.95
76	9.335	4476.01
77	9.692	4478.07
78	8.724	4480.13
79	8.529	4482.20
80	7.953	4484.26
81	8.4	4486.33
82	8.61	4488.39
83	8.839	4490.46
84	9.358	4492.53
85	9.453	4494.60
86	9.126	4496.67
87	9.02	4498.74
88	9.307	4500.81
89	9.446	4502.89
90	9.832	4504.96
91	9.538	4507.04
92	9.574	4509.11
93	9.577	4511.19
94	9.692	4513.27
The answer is 0.15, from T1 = 0.29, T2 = 0.45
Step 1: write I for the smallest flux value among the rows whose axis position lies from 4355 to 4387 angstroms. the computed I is 6.698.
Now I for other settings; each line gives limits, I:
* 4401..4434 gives 7.234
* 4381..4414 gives 6.698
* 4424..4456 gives 7.74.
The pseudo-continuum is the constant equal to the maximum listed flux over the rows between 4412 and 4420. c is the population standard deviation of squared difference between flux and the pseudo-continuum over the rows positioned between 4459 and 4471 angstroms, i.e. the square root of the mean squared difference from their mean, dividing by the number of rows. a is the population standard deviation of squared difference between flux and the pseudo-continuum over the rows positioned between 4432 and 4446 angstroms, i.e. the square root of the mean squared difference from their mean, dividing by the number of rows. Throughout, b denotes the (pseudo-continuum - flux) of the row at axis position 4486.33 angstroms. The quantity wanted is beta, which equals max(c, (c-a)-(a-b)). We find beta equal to 0.25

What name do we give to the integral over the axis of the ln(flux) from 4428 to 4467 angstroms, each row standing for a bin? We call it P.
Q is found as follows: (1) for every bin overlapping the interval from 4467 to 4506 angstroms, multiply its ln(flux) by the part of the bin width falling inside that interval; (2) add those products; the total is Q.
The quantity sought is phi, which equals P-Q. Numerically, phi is -2.6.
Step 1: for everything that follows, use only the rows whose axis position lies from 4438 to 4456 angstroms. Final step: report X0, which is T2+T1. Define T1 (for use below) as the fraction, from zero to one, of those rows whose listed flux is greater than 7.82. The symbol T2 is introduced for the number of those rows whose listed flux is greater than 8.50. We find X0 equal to 6.0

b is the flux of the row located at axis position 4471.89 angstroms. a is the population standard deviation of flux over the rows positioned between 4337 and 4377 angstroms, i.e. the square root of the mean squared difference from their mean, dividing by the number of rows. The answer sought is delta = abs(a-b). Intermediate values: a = 0.75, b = 9.264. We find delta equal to 8.5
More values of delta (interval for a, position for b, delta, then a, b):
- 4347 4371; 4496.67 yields 8.3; 0.80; 9.126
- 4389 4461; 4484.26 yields 7.5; 0.50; 7.953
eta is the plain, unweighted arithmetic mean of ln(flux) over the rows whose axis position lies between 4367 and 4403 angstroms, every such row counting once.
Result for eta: 2.05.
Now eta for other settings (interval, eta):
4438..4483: 2.15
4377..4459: 2.09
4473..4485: 2.18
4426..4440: 2.14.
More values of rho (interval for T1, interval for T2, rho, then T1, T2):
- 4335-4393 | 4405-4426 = 0.28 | 0.59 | 0.30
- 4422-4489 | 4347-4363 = 0.26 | 0.39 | 0.65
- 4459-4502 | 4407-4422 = 0.12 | 0.45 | 0.33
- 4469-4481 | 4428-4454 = 0.02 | 0.42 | 0.40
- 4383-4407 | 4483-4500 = 0.01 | 0.38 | 0.39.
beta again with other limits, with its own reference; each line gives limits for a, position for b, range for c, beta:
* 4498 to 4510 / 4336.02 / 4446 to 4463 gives 2.52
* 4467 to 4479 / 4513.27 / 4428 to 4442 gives 0.68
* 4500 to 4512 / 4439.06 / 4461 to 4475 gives 0.39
